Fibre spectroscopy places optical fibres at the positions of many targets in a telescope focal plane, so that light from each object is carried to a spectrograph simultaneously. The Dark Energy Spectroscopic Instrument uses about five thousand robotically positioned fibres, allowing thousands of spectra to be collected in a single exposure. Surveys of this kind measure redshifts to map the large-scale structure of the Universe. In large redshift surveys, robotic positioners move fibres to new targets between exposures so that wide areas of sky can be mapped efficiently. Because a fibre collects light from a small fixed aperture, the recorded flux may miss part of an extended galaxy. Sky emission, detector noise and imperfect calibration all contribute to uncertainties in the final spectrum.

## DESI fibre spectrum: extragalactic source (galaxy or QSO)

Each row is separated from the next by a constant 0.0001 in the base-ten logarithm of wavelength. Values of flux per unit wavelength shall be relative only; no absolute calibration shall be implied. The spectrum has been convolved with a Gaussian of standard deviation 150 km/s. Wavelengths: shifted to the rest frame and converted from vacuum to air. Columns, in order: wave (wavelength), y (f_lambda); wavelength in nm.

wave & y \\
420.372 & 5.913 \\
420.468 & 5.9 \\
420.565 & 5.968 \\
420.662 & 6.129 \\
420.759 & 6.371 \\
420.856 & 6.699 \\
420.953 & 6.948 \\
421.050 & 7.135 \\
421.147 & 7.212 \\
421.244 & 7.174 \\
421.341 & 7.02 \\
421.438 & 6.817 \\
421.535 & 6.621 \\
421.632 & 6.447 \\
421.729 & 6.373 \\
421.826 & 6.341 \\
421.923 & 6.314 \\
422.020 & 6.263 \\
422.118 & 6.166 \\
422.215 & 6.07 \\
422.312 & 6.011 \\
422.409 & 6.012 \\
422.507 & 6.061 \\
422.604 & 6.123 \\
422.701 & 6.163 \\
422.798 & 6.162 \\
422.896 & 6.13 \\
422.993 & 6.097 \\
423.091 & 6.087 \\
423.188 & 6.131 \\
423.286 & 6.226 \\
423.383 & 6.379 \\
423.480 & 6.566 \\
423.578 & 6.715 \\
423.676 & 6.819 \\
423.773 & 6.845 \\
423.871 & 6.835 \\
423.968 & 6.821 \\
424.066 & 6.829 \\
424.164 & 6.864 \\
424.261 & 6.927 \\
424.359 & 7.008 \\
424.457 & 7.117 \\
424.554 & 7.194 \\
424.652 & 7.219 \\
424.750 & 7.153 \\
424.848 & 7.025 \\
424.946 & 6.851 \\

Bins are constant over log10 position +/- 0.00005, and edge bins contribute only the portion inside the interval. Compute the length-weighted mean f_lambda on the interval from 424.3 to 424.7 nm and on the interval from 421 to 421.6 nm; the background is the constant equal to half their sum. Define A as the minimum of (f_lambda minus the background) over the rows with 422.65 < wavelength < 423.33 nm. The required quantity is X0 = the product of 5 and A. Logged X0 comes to -5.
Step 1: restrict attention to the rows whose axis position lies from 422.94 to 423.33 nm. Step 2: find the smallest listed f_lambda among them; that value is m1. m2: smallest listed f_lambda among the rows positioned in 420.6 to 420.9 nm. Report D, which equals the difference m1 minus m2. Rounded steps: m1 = 6.087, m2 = 6.129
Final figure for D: -0.04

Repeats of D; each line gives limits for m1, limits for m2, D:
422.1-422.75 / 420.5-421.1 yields 0.04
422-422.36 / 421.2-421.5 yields -0.81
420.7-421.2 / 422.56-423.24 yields 0.28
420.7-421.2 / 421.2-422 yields 0.06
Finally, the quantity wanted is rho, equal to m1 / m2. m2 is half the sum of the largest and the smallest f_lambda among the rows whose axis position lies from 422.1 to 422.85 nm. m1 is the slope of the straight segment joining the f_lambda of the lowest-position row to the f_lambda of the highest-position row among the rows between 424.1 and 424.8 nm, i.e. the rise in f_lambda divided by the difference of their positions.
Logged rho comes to 0.08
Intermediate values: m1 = 0.5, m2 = 6.1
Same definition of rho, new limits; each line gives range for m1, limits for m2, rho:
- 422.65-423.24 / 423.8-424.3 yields -0.01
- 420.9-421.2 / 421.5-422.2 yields 0.21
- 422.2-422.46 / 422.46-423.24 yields -0.05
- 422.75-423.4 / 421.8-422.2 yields 0.06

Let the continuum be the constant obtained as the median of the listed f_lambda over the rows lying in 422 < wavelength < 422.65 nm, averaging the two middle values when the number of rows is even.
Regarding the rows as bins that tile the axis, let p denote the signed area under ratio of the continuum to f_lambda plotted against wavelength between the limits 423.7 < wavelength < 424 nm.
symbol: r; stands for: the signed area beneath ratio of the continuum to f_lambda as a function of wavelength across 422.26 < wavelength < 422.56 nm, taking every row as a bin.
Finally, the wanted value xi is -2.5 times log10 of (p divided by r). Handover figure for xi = 0.13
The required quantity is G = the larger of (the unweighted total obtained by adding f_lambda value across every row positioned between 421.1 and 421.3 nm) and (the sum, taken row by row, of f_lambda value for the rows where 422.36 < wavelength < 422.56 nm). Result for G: 14.4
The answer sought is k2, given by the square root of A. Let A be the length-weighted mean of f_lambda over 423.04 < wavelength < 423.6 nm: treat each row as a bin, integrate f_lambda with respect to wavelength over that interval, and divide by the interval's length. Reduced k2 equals 2.52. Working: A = 6.33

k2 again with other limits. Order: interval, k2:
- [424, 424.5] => 2.63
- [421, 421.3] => 2.68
